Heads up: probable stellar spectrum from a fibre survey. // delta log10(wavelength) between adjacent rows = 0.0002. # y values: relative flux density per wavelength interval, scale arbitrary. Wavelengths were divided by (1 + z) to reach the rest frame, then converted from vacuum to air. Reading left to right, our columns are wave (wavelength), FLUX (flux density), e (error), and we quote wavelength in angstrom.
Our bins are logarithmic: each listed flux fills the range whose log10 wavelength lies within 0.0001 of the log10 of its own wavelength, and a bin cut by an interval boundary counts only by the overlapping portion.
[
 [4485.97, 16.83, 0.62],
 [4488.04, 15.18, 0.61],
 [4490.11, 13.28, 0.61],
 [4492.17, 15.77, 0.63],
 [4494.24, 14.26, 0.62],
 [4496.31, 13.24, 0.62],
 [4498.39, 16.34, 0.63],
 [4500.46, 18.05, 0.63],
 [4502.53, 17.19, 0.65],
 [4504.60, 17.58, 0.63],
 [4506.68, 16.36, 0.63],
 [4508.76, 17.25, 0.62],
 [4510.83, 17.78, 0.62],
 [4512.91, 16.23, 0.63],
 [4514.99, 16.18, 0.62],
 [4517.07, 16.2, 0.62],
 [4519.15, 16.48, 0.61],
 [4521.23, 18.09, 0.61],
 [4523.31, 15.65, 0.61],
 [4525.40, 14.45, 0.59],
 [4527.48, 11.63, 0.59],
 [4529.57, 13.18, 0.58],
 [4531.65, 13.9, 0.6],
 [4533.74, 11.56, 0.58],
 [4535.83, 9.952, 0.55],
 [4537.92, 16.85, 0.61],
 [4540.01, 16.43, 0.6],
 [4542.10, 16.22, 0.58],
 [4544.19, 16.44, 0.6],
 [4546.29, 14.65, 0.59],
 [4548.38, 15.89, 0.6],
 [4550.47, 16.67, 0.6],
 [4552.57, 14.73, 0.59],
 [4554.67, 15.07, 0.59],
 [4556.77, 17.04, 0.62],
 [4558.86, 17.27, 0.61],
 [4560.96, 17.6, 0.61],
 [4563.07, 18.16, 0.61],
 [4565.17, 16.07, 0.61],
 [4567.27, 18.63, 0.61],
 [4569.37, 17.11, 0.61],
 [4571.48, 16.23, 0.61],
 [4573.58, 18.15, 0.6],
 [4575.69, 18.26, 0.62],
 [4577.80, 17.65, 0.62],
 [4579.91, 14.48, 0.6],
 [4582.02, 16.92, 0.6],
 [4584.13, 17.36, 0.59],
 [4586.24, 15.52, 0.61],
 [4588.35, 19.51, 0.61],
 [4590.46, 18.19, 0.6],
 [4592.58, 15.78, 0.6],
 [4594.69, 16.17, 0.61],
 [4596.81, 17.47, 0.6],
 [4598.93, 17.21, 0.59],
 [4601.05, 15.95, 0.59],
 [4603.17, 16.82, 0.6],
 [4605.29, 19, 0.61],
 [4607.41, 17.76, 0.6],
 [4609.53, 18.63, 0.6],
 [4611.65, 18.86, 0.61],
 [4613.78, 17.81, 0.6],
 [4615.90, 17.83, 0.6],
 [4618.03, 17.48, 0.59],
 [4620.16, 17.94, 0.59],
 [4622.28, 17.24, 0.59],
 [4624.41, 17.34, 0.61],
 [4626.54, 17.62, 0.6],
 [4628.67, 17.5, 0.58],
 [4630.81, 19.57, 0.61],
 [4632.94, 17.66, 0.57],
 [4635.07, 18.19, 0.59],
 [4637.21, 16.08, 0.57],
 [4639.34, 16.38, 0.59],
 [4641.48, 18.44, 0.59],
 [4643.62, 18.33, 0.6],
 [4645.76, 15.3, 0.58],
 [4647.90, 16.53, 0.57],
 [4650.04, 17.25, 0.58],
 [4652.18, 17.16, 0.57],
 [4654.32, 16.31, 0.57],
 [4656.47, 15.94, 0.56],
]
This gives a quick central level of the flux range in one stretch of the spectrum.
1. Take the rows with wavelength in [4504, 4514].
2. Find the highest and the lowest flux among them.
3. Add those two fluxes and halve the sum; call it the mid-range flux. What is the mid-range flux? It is 17.0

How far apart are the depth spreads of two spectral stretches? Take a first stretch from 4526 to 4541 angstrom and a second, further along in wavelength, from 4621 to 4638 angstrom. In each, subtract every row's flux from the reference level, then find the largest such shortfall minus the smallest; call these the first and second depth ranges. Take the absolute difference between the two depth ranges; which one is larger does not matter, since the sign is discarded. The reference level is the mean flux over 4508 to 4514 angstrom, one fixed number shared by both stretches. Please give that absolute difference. 3.4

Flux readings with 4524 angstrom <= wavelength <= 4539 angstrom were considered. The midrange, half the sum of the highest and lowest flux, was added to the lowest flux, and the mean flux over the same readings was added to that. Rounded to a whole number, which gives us 36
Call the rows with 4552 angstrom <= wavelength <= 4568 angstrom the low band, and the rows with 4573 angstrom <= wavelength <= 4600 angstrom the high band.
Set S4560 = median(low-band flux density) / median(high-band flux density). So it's 0.988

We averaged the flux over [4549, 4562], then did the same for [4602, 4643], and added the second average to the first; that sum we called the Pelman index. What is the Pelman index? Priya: 34.2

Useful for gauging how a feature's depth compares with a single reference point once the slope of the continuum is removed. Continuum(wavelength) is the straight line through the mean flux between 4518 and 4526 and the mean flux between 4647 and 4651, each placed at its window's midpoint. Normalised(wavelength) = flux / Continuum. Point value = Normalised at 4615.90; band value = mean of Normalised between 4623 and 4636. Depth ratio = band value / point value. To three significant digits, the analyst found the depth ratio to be 1.00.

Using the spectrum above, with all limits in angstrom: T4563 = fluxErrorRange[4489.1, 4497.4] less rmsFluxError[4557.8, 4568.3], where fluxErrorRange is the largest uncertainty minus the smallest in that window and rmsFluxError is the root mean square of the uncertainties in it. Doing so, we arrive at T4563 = -0.590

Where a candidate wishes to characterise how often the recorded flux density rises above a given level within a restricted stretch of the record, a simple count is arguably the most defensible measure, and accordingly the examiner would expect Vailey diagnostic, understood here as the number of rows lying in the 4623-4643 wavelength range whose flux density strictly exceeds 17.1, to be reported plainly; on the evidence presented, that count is 7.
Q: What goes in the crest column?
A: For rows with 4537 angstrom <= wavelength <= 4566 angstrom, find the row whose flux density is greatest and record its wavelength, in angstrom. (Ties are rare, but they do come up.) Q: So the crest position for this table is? 4563.07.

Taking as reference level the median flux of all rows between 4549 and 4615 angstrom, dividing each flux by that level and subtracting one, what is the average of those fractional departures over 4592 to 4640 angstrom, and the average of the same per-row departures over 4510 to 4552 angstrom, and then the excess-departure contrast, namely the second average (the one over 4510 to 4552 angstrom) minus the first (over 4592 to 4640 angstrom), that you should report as -0.13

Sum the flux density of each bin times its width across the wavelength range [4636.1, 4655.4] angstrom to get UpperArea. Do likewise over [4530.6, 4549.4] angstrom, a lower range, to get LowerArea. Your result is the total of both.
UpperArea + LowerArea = 601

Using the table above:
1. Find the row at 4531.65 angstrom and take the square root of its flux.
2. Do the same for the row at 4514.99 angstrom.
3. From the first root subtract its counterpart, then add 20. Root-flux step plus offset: 19.7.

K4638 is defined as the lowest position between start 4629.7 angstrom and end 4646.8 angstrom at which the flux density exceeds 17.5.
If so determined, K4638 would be 4630.81 angstrom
